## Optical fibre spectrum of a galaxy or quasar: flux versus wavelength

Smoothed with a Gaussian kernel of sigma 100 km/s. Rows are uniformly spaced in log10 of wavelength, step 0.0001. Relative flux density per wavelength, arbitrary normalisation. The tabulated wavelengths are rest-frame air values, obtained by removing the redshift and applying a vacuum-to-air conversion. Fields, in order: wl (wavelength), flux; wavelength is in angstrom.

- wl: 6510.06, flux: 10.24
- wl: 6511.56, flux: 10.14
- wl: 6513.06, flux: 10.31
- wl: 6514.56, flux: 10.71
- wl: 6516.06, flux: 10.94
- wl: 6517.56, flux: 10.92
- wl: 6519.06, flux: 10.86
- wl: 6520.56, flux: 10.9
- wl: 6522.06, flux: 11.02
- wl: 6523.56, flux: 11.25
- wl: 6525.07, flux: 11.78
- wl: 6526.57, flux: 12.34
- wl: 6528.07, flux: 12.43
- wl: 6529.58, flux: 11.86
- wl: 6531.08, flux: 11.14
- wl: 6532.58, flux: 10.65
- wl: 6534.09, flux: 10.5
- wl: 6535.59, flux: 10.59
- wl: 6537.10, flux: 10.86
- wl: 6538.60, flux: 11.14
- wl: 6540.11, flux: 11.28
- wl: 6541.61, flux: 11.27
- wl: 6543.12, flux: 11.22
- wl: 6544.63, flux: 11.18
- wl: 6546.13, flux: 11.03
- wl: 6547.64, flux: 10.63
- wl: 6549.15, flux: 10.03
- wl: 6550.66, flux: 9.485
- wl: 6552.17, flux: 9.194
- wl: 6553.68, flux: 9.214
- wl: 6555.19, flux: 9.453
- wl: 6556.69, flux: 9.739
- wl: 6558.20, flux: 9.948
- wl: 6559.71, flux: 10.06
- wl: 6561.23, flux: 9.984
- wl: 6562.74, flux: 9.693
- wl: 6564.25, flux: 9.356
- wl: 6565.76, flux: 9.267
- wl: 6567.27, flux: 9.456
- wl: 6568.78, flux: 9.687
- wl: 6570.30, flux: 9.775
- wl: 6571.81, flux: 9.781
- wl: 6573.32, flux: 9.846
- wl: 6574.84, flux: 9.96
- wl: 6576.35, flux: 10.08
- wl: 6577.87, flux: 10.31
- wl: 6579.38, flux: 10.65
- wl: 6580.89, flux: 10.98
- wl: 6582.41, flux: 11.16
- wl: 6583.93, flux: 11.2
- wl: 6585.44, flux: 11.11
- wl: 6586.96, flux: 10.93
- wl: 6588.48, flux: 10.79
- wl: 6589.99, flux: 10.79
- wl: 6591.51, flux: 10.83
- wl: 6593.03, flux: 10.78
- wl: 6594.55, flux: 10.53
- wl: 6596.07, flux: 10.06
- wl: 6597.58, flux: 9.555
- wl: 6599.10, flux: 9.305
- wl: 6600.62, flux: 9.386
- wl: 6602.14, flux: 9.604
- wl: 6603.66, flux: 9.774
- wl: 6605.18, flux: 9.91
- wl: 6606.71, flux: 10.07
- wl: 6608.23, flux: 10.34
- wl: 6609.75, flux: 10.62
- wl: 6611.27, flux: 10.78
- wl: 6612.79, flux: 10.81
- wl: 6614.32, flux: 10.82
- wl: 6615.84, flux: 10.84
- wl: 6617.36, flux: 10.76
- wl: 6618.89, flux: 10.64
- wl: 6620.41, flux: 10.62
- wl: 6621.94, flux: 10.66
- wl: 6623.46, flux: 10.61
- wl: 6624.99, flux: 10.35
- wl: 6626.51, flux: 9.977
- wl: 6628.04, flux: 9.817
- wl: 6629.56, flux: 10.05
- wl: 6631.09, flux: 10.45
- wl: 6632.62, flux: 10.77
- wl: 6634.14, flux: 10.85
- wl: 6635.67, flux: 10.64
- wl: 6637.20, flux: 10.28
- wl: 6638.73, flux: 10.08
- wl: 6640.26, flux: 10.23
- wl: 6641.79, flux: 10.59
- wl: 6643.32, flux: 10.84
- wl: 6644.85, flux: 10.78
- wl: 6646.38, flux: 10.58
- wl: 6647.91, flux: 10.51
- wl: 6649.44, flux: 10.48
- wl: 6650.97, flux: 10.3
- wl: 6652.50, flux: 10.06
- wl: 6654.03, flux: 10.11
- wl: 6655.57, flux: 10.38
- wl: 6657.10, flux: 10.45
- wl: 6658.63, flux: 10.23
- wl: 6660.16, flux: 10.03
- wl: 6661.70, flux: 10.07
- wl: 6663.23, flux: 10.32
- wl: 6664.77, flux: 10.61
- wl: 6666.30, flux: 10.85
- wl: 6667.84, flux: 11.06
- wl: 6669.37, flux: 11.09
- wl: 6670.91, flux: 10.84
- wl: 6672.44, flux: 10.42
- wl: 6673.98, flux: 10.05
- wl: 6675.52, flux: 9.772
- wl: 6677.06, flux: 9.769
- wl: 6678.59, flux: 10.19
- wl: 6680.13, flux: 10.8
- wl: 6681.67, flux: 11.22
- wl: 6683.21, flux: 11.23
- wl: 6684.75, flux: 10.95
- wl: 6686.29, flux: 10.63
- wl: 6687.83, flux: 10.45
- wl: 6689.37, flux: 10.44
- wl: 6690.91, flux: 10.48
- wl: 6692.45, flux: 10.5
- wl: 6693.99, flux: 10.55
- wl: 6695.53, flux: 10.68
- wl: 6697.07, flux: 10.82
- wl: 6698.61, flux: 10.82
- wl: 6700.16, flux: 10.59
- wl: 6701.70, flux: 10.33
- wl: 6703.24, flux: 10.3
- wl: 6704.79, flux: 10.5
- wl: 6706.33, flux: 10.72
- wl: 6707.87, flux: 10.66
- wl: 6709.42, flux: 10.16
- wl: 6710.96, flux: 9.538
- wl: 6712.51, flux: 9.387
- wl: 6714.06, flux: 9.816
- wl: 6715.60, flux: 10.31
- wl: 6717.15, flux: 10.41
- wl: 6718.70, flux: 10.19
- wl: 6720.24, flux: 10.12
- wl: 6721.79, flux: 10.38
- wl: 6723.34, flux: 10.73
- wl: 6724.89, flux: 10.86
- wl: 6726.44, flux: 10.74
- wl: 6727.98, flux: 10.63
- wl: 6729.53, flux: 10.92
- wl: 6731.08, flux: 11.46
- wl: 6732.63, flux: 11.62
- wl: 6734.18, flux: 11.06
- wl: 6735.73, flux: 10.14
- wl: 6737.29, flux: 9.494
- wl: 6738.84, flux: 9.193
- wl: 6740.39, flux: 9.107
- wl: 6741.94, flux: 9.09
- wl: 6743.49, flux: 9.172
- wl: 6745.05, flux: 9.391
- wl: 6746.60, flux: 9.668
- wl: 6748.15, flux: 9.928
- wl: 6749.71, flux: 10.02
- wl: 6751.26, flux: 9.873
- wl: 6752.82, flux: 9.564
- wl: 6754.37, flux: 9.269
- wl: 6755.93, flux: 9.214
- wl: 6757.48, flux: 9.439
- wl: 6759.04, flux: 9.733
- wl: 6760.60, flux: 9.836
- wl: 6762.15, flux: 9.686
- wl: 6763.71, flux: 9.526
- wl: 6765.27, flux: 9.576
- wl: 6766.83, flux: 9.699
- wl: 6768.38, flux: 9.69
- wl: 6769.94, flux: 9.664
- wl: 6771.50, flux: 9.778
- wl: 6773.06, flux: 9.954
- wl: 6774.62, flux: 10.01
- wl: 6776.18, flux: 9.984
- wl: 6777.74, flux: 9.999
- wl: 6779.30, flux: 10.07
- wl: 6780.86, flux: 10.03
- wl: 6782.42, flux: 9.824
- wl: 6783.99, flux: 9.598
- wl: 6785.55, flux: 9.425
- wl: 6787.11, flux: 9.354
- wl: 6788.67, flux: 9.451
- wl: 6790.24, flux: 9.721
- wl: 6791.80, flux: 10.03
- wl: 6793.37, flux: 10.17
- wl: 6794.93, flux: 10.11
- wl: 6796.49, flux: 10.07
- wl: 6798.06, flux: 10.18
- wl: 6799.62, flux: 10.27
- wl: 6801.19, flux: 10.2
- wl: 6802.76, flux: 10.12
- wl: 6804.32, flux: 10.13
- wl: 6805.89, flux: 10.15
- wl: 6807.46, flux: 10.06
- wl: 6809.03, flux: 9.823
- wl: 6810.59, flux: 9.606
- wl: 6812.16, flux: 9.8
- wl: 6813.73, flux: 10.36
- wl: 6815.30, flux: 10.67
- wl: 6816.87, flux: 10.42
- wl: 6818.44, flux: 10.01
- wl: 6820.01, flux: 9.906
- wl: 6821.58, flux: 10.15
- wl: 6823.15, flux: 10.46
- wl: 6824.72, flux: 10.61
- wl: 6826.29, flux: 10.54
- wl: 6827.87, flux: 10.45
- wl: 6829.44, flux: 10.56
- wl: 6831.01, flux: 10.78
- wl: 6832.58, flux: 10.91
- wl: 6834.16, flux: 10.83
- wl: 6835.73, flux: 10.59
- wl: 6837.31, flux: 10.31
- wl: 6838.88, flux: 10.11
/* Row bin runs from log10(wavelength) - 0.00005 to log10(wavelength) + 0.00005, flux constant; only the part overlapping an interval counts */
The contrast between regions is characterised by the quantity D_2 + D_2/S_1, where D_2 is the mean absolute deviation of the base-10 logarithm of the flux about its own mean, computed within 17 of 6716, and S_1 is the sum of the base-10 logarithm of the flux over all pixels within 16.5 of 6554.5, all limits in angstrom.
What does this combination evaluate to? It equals 0.017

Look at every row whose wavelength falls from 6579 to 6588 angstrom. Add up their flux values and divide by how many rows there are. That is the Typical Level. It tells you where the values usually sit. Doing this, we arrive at 11.0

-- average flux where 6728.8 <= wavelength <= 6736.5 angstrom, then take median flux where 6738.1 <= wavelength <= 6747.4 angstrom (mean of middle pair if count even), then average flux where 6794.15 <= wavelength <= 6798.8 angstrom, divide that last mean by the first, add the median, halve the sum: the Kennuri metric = 5.05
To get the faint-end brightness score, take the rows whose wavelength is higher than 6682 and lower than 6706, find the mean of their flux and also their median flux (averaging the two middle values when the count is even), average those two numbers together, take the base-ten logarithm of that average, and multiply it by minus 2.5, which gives -2.56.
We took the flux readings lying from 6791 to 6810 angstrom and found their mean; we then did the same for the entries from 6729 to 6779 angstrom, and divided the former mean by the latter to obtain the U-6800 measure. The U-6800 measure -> 1.03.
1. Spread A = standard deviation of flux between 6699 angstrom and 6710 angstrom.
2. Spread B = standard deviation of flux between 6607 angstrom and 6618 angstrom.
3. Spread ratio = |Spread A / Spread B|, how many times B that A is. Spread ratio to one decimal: 1.2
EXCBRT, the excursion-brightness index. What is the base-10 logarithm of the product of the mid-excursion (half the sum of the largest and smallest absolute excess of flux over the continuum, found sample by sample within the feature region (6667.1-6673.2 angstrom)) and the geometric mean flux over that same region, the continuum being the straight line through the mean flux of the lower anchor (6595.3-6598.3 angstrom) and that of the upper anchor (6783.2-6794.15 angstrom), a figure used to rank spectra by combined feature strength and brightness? 1.03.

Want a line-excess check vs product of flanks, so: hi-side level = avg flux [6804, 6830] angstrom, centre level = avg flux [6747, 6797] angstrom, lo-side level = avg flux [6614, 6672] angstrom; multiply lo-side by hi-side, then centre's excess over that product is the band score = -97.4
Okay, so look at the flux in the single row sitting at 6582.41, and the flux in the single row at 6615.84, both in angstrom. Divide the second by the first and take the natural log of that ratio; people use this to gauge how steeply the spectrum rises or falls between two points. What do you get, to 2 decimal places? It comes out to -0.03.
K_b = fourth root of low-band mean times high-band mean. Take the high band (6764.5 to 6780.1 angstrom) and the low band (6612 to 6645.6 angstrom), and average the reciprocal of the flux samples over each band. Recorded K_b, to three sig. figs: 0.314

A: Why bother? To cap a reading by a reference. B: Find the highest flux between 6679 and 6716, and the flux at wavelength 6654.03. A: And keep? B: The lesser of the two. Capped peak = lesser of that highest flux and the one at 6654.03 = 10.1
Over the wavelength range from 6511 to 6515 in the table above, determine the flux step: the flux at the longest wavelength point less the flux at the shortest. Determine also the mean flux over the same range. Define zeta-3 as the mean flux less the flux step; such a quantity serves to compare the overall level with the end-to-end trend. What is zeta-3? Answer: 9.8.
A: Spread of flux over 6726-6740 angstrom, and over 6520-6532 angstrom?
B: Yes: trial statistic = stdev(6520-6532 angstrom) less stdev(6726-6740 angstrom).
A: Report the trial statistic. -0.23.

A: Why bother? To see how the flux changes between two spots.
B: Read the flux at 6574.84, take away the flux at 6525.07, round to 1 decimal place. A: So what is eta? -1.8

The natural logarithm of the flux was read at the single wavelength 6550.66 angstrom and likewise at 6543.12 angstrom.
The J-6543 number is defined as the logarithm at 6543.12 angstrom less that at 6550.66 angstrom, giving 0.17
